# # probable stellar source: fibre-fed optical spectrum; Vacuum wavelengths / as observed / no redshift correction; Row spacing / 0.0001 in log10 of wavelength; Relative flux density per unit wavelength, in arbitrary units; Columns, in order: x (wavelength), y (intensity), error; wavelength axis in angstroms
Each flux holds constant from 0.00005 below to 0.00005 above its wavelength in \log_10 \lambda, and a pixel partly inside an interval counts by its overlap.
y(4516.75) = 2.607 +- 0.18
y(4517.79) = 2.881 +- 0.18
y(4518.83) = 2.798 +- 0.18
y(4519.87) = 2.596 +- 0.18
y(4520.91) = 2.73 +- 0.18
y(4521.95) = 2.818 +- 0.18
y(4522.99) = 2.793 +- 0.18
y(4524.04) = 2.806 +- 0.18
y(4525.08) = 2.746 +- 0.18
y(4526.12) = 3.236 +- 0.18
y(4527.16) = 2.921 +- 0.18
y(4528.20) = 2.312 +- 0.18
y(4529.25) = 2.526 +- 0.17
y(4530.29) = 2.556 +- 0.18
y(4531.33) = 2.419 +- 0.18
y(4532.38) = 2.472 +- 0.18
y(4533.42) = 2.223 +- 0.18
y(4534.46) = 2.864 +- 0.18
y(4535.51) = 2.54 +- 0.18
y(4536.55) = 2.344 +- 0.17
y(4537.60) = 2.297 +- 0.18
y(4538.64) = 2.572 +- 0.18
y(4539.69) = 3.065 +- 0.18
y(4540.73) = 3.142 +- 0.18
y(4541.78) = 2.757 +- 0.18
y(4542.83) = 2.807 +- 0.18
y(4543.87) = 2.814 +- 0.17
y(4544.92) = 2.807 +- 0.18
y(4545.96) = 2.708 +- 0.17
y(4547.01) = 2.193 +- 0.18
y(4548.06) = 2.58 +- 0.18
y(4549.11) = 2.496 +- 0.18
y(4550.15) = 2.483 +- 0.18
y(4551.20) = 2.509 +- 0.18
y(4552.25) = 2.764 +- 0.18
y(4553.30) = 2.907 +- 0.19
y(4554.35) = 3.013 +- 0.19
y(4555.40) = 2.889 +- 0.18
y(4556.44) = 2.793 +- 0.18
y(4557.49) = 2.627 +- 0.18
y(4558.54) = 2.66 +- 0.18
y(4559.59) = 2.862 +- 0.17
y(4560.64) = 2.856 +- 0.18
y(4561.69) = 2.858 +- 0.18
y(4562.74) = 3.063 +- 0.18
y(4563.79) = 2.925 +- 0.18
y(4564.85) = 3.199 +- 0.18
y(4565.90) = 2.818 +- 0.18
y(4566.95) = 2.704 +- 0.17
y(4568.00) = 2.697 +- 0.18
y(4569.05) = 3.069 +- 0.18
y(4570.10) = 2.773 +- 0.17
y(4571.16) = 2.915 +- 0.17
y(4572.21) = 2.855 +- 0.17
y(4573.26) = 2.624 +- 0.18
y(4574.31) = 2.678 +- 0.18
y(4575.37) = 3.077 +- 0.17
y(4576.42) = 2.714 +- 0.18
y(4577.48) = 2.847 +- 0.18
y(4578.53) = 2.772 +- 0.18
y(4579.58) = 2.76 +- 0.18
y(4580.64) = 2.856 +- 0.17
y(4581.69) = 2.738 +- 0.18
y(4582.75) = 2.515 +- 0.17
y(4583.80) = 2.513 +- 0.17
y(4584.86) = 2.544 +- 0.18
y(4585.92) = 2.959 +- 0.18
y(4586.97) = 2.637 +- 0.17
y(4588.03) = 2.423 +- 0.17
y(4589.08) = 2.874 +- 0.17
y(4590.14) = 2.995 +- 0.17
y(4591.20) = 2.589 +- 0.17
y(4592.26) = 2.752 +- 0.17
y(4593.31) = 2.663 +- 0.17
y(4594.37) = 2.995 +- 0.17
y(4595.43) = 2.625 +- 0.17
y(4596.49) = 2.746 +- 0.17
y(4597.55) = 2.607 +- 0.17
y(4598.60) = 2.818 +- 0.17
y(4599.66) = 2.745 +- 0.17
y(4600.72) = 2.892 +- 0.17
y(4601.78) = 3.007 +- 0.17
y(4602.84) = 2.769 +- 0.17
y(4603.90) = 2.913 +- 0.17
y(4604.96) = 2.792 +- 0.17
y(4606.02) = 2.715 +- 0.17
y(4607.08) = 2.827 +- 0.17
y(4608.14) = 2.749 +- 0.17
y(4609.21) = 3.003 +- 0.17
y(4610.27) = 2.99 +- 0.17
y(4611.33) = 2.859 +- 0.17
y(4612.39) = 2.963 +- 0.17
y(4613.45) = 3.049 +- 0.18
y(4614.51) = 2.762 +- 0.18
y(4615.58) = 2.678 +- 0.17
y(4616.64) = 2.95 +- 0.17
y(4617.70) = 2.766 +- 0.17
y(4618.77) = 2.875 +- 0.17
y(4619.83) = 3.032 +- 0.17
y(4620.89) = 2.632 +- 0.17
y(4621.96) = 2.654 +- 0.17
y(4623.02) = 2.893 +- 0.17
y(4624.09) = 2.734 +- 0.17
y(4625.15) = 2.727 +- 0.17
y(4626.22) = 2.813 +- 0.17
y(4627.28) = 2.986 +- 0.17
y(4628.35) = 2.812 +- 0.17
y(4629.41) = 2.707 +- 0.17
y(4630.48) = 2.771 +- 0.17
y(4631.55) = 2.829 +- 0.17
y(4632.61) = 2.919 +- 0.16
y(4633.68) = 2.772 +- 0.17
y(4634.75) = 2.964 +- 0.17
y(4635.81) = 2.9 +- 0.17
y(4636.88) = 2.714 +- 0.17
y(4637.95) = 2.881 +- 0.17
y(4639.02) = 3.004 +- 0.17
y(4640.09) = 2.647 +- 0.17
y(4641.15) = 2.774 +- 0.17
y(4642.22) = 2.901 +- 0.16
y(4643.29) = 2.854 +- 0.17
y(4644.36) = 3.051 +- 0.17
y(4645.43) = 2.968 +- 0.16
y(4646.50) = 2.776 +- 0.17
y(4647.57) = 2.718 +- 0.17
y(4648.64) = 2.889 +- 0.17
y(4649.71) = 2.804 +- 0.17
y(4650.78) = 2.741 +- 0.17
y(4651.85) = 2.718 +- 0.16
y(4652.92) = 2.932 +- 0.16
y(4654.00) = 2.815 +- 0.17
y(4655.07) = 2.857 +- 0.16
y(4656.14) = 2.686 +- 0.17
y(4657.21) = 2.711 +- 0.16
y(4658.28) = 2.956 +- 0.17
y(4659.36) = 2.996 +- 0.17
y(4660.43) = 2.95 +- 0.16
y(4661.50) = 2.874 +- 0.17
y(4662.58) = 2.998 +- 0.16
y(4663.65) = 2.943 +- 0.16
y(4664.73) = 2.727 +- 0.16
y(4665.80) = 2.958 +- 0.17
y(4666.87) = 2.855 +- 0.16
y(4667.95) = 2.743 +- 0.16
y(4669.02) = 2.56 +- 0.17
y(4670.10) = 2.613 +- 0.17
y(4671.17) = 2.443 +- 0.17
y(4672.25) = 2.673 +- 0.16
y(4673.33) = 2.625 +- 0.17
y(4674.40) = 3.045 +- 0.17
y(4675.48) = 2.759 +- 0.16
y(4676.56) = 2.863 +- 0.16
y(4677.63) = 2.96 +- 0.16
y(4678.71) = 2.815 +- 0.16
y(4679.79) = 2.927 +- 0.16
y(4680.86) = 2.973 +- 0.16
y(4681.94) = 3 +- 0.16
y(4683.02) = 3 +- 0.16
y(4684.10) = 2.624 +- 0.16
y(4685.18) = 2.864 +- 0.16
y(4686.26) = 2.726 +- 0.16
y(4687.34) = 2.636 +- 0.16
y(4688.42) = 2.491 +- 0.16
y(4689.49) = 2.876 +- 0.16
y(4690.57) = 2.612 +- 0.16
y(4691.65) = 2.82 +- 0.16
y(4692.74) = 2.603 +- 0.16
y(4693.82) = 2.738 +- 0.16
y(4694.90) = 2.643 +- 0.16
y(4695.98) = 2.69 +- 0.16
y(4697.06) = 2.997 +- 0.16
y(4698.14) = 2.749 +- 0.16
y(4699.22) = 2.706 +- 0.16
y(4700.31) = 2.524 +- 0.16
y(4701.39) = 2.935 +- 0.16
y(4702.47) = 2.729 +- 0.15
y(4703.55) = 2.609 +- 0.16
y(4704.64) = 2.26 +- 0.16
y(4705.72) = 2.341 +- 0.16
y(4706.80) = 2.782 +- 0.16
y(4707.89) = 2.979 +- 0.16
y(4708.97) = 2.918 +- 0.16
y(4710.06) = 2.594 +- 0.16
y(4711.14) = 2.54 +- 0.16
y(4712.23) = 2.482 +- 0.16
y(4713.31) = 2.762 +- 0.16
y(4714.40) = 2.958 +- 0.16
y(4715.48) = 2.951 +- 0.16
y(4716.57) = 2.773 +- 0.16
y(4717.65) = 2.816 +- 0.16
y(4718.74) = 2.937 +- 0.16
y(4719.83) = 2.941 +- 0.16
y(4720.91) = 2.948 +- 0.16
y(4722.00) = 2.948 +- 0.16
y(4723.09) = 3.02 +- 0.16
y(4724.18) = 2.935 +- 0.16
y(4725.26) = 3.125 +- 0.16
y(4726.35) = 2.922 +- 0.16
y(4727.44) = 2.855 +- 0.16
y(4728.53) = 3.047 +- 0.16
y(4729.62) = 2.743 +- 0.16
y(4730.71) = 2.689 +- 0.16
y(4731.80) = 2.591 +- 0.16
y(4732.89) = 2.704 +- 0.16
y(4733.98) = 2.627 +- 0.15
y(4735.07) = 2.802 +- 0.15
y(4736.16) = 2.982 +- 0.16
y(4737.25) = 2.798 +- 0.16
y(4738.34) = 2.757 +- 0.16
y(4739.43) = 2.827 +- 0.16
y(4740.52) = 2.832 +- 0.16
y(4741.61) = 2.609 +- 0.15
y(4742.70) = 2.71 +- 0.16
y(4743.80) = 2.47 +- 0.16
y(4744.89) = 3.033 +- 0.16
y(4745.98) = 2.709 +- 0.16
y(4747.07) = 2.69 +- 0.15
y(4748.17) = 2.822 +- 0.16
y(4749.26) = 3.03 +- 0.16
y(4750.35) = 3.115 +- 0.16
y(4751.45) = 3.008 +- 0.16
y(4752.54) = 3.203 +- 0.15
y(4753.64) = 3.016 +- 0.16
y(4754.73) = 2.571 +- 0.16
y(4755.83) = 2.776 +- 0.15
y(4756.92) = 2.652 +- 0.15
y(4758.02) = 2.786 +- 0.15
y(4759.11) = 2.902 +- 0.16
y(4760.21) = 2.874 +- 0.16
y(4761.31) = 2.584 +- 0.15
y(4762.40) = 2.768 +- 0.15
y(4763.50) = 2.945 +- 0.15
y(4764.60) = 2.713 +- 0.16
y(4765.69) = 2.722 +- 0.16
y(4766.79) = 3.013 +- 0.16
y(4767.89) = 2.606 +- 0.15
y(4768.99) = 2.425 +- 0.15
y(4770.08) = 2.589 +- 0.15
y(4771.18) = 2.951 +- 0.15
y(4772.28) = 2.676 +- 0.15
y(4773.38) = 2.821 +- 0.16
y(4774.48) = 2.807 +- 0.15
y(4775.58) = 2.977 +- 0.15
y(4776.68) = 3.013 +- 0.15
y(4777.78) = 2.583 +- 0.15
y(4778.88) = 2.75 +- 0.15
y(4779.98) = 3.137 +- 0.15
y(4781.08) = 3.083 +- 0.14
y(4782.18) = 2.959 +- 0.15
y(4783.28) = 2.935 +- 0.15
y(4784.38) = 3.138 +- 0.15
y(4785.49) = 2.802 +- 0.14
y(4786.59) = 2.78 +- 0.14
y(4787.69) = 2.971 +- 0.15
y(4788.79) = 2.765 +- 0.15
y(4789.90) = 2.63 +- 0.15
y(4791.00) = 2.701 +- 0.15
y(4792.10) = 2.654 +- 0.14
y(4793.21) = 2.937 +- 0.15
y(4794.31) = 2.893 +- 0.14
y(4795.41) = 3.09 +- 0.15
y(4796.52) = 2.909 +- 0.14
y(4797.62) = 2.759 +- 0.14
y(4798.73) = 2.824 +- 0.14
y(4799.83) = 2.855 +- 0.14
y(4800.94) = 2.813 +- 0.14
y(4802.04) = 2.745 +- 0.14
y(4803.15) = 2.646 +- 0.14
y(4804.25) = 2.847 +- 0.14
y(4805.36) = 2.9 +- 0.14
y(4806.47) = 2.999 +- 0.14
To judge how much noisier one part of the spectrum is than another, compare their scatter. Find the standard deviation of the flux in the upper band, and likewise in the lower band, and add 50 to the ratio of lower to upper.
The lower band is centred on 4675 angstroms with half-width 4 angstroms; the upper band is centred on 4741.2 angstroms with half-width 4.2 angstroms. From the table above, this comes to 51.2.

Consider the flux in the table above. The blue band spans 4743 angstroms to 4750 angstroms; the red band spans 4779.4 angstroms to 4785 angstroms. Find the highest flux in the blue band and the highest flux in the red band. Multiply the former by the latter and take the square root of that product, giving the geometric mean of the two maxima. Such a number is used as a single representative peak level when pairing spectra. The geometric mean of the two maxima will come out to 3.09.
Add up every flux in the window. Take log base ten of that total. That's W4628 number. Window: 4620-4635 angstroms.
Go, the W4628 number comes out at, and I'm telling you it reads 1.59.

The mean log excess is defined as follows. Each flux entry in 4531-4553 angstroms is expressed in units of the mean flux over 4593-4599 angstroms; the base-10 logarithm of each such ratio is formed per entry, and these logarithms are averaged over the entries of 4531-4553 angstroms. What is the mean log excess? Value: -0.023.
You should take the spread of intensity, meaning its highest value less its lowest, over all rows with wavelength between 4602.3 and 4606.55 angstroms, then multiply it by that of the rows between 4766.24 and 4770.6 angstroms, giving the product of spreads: 0.12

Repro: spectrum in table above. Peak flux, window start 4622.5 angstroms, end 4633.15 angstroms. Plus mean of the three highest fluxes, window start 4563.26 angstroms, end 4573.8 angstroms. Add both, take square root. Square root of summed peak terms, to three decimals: 2.460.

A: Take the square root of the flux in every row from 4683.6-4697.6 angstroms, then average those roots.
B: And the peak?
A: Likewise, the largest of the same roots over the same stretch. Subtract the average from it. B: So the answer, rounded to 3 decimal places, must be 0.083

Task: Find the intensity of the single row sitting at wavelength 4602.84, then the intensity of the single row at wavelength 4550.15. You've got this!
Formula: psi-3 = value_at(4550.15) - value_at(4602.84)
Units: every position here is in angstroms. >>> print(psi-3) -0.29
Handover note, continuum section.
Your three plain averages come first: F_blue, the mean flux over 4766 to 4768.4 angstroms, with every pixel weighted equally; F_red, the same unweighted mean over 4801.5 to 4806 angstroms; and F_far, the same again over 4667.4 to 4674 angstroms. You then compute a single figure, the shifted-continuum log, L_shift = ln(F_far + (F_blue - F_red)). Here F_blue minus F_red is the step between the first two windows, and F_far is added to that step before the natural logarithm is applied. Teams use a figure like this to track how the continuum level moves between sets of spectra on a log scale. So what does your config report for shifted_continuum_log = 0.97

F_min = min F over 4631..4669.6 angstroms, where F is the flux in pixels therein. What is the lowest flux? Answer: 2.56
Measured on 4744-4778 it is 2.425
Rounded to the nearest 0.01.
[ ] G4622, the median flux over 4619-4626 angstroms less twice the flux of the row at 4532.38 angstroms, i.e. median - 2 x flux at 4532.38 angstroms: -2.21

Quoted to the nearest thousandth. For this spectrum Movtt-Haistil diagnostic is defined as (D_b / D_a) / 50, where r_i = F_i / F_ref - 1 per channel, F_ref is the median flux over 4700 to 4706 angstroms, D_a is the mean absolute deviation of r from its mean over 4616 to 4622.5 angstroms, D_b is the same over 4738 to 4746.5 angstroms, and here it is 0.018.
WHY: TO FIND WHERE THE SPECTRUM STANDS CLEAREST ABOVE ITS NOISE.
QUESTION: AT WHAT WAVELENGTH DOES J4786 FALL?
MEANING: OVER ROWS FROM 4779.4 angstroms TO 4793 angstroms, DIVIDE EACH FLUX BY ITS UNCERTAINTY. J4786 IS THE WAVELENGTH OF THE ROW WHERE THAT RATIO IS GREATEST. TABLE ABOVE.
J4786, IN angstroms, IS 4781.08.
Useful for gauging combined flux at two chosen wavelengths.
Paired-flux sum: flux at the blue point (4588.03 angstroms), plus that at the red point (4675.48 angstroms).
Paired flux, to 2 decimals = 5.18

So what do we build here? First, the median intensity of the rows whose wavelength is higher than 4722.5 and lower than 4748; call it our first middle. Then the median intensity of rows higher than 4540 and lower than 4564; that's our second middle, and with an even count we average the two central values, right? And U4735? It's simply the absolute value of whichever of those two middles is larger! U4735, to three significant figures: 2.81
